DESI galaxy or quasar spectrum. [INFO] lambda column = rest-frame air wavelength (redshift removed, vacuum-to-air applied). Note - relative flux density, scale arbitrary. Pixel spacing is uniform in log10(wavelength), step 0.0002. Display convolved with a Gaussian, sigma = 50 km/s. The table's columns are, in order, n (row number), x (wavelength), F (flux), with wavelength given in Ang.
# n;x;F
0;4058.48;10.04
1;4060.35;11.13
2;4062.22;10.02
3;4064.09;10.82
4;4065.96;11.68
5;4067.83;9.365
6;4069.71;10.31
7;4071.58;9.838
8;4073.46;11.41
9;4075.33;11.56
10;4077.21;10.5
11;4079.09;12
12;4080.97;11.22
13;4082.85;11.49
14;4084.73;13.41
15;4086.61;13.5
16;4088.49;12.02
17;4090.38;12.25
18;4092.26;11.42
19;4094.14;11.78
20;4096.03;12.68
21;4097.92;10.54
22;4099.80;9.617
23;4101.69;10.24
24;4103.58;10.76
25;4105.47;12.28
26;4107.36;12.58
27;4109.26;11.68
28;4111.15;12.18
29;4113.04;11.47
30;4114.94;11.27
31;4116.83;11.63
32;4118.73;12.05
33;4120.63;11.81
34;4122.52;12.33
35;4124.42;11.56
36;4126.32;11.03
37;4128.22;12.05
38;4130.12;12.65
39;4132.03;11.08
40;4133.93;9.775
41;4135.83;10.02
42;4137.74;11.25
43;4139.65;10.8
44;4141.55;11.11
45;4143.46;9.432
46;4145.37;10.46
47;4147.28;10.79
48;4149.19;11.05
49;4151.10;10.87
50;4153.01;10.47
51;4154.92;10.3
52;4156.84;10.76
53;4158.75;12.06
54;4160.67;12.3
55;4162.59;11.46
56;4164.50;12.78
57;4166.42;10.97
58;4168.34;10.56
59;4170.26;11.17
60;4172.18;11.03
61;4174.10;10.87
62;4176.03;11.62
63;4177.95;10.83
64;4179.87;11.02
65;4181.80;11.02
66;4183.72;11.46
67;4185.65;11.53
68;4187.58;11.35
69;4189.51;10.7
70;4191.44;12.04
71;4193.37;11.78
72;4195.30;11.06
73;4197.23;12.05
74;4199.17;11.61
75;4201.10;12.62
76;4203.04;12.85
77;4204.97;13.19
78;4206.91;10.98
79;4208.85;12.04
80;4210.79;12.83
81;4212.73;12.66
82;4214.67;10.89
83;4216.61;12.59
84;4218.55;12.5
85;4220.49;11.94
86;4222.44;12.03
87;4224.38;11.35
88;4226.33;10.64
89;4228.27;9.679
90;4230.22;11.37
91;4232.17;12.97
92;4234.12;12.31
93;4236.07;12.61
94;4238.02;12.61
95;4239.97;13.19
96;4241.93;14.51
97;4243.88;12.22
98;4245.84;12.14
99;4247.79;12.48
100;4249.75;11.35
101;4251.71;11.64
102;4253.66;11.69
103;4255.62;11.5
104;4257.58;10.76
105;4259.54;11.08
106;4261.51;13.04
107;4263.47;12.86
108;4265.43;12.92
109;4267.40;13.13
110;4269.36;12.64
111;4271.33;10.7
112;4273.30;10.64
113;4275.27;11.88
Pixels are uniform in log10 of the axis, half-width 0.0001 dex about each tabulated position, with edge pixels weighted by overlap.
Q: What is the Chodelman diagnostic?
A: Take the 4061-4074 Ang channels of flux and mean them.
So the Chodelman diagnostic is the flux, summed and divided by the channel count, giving 10.5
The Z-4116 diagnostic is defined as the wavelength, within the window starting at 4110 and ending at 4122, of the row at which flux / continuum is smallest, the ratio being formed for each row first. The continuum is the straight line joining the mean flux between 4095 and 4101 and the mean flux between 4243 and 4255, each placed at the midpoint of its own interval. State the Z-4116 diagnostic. 4114.94 Ang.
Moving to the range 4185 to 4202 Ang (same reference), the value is 4189.51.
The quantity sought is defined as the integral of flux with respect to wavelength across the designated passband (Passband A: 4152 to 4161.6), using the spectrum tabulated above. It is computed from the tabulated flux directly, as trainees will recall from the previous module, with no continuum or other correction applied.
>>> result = 107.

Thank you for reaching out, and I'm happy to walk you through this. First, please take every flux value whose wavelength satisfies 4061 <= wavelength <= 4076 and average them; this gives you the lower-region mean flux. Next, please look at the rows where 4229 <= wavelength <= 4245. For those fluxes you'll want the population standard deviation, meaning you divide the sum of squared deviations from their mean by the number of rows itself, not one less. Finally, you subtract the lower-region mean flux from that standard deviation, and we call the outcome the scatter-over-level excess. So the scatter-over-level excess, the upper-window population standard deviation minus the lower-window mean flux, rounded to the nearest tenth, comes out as -9.8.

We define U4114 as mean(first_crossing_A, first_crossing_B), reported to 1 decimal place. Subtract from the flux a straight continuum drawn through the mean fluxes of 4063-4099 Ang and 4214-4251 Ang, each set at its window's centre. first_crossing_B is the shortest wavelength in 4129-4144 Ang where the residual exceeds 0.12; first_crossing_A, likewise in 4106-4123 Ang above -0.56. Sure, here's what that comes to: 4118.7 Ang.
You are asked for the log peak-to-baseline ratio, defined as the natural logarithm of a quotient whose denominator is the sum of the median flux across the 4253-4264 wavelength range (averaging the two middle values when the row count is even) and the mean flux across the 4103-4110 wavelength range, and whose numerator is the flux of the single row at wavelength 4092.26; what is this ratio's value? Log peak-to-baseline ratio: -0.72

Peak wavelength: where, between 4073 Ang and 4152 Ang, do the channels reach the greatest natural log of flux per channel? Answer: 4086.61 Ang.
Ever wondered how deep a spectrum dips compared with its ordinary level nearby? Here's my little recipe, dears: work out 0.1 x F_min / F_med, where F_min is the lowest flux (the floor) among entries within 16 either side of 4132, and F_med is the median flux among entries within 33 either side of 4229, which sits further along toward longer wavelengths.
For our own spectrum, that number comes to 0.078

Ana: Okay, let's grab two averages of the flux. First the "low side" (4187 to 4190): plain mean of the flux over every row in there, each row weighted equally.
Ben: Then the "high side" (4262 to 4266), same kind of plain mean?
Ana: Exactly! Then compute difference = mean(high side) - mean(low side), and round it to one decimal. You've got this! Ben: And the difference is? 1.9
